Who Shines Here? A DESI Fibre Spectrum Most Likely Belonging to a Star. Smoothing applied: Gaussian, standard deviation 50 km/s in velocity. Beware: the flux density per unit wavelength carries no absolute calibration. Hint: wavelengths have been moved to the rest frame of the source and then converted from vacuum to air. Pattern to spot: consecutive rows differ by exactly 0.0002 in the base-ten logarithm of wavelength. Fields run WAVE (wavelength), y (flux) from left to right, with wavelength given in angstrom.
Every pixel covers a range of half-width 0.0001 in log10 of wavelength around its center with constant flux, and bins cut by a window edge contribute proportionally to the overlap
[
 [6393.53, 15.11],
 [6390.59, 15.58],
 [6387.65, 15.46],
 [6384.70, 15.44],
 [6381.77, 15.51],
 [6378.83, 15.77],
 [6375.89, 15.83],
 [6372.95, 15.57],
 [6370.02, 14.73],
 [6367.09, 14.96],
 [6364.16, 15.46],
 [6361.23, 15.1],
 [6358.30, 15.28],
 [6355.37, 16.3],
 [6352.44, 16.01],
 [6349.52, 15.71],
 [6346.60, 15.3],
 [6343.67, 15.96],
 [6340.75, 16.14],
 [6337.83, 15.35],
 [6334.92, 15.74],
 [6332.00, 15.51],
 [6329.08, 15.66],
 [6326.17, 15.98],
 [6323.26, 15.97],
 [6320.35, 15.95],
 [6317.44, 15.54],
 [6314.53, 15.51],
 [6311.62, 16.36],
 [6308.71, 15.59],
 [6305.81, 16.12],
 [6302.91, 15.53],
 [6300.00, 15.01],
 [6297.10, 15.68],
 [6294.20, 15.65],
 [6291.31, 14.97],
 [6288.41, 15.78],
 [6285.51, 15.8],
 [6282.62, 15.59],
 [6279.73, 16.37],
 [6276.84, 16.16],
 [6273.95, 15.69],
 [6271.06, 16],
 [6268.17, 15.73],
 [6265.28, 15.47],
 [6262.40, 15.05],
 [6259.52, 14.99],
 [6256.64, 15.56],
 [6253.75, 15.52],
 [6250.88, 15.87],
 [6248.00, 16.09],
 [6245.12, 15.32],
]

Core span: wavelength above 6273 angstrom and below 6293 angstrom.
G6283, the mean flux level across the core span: 15.8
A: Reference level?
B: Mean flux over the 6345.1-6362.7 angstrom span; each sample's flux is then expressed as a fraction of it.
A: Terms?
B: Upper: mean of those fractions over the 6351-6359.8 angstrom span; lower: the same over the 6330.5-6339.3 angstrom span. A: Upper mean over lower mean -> 1.02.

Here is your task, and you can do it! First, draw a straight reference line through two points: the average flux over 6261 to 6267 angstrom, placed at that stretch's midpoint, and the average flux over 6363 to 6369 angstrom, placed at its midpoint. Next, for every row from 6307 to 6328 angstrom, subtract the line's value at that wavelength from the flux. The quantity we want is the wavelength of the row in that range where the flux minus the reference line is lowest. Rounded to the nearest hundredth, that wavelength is 6314.53 angstrom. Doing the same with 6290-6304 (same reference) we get 6291.31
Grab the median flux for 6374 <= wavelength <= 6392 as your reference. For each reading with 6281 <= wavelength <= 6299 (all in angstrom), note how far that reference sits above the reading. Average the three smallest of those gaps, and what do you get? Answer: -0.21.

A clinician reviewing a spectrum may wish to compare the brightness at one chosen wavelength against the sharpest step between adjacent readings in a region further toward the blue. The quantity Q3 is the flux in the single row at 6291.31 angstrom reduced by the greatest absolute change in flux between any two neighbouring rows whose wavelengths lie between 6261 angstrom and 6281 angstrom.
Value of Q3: 14.5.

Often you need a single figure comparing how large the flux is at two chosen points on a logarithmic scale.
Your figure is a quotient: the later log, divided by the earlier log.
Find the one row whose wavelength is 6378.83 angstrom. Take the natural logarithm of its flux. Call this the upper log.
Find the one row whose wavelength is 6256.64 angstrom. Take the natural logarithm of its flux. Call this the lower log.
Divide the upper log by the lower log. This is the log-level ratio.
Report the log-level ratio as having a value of 1.00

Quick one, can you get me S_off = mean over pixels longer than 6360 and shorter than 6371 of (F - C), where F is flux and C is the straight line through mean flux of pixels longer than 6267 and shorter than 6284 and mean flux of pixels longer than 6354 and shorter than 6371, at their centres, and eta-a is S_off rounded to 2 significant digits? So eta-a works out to -0.22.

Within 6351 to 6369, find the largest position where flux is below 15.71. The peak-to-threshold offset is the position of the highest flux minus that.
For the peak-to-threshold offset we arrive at -11.7 angstrom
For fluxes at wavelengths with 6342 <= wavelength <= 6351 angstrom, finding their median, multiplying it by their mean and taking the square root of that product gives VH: 15.7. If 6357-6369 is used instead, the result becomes 15.2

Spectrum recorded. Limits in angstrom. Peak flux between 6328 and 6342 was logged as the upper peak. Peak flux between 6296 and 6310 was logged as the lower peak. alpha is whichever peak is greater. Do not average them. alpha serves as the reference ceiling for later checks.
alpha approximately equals 16.1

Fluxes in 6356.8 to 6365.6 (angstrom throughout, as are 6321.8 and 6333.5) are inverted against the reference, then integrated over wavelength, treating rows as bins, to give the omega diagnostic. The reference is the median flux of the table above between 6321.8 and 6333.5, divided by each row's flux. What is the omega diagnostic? 9.1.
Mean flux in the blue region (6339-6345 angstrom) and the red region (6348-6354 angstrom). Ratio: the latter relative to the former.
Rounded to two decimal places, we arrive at 0.99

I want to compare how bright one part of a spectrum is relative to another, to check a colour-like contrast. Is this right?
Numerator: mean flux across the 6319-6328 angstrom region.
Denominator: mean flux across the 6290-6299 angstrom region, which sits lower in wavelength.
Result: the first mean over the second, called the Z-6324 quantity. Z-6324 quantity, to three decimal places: 1.035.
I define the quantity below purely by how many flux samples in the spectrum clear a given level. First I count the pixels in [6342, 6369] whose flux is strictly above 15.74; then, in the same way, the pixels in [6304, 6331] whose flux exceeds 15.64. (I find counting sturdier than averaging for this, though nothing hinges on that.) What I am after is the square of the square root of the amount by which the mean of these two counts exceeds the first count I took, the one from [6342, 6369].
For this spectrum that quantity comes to 1.5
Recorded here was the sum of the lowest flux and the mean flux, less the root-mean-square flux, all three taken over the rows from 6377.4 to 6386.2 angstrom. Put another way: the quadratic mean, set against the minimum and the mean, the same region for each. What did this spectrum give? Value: 15.4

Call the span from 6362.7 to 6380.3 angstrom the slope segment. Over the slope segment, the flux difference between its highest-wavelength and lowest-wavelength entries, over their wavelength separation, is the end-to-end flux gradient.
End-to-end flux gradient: 0.02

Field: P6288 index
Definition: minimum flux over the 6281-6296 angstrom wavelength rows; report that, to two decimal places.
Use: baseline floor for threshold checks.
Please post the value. 14.97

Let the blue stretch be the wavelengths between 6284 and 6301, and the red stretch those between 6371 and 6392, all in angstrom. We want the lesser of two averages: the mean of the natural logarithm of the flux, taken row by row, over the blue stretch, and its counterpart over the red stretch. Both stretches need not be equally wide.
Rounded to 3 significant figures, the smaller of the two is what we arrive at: 2.74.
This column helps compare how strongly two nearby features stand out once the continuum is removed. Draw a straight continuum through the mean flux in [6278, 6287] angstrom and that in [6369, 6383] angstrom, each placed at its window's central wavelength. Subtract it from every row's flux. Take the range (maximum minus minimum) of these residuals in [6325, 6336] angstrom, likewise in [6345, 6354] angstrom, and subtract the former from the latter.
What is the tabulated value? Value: 0.3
